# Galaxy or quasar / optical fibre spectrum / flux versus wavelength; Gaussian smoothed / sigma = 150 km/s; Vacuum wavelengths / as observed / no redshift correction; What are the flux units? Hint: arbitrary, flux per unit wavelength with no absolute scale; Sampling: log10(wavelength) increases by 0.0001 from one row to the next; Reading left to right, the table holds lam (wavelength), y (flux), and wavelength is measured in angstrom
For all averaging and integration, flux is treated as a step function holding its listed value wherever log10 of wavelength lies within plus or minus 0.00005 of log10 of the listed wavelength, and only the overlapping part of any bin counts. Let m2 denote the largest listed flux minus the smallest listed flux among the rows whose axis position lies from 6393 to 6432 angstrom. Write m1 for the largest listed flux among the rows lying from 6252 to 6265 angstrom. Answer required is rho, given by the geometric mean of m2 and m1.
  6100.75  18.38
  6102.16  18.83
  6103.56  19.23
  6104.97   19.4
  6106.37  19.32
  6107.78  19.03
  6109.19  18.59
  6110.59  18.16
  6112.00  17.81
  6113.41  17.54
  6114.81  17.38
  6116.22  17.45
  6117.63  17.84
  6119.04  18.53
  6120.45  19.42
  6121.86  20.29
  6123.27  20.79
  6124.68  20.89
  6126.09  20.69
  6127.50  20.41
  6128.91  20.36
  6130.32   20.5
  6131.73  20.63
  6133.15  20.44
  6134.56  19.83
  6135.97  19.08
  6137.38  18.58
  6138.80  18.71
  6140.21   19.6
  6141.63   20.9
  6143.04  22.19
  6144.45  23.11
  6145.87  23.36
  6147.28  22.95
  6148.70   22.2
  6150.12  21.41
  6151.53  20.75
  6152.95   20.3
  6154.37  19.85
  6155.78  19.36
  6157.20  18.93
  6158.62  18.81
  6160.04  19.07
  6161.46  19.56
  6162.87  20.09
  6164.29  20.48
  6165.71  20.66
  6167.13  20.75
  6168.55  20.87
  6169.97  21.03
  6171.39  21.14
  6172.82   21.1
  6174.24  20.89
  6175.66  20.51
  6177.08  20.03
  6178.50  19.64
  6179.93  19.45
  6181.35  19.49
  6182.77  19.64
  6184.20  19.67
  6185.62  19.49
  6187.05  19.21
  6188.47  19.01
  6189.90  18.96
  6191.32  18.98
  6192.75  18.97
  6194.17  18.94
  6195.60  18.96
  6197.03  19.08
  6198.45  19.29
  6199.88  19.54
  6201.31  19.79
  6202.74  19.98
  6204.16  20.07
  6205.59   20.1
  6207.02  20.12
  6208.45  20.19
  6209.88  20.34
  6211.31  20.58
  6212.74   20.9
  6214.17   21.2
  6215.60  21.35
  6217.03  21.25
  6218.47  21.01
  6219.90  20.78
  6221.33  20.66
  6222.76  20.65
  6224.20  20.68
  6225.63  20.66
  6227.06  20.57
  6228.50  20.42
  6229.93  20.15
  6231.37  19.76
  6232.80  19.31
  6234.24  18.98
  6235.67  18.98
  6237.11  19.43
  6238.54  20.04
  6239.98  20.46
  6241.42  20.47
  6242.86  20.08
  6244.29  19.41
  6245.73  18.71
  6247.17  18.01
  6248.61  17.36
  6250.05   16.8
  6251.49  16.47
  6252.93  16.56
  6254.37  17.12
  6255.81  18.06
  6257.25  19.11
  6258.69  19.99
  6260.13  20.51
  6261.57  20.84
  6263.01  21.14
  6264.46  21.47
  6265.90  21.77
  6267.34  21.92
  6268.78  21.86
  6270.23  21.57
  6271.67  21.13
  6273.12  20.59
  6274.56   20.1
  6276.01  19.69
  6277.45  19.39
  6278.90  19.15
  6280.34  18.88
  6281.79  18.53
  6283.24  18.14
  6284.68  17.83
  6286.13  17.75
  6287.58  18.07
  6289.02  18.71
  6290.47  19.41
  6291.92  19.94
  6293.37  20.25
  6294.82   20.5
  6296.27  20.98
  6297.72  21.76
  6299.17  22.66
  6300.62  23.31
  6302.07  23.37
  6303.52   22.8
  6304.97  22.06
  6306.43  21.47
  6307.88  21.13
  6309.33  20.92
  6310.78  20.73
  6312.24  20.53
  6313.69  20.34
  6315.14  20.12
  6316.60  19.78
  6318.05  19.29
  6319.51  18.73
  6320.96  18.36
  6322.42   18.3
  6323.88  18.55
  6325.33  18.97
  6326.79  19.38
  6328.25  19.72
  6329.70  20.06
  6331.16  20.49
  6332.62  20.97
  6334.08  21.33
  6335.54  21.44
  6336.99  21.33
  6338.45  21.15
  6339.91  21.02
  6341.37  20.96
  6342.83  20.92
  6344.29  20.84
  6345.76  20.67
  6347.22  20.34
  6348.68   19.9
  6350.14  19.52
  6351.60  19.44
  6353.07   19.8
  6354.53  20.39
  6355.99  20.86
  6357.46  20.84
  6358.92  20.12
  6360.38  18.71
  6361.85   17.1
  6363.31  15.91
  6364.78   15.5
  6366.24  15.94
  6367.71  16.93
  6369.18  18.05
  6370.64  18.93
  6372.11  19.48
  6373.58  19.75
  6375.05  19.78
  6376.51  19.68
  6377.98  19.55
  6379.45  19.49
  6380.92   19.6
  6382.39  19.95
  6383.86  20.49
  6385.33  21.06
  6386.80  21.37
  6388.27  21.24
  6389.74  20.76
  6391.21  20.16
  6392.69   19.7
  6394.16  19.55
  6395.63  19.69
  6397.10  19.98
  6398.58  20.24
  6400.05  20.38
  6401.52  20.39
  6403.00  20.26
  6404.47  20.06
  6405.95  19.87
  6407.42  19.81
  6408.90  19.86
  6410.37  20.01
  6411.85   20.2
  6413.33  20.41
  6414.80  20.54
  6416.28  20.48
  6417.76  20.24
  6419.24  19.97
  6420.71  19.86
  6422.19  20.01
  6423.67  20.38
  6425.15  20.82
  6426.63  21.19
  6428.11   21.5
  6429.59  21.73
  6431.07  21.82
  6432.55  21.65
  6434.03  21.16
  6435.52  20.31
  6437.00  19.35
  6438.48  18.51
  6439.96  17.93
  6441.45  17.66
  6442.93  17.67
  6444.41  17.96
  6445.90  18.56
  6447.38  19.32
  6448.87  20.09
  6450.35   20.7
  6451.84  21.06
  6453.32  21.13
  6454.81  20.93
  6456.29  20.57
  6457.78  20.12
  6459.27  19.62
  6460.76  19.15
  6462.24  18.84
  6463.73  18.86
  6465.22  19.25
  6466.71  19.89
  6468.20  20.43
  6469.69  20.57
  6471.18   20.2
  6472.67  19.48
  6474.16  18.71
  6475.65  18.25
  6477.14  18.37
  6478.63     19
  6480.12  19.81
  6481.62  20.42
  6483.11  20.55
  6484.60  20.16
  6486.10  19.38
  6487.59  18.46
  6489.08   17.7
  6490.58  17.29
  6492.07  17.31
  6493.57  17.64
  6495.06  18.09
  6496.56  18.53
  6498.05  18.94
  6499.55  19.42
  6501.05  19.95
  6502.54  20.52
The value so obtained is 7.0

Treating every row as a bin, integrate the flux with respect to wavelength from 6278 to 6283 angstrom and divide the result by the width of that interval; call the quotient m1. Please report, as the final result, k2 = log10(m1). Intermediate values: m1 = 18.8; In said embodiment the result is 1.274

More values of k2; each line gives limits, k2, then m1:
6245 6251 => 1.247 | 17.7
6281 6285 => 1.260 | 18.2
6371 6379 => 1.292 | 19.6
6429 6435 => 1.333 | 21.5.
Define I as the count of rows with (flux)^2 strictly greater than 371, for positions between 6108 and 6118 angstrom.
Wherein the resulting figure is 0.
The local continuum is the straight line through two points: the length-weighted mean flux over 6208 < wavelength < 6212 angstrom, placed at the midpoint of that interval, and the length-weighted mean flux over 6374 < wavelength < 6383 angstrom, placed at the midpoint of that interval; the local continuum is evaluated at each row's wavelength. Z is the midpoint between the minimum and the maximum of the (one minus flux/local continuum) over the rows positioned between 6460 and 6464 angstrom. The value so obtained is 0.017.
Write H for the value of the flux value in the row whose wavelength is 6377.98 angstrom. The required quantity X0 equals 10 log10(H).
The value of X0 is 12.91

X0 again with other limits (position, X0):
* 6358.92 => 13.04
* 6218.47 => 13.22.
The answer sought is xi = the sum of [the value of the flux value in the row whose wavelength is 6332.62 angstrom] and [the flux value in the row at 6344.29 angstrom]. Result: 42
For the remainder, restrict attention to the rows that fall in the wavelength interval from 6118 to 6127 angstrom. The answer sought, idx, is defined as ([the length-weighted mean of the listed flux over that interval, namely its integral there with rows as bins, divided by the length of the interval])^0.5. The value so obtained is 4.47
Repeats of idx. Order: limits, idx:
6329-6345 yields 4.58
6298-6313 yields 4.68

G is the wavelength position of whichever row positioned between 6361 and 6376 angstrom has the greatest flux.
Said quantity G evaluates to 6375.05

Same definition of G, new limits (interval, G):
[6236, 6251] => 6241.42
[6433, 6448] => 6434.03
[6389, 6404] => 6389.74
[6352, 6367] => 6355.99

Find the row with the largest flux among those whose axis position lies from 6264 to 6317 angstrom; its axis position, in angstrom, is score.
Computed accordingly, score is 6302.07 angstrom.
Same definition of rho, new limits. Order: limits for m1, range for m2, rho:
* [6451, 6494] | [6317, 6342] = 8.1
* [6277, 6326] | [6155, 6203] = 7.4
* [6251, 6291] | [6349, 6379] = 10.8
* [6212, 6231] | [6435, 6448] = 7.5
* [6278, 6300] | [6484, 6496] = 8.1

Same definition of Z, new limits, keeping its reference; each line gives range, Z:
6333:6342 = -0.068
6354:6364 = 0.069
